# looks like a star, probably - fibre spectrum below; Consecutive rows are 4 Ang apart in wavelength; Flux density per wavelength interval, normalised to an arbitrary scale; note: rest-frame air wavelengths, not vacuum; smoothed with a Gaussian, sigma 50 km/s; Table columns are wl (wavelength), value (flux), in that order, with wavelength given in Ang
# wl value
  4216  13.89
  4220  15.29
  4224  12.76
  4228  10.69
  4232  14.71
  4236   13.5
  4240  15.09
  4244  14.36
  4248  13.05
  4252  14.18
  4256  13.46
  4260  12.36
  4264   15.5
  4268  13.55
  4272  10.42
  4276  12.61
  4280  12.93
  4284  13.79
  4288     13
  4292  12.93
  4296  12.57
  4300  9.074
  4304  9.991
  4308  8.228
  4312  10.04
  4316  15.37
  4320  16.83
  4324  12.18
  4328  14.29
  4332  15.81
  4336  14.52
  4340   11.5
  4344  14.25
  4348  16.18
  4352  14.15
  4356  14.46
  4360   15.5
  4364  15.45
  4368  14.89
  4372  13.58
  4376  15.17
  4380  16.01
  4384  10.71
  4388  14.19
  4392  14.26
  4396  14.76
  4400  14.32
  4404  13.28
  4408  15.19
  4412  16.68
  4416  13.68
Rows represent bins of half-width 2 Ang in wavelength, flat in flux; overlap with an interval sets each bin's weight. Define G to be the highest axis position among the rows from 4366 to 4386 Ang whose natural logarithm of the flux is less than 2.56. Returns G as 4384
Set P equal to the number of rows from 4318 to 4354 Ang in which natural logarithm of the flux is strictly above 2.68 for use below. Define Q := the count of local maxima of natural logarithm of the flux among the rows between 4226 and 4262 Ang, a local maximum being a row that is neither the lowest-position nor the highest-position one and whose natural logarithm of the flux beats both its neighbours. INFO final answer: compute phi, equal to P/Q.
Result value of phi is 1.0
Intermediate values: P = 3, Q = 3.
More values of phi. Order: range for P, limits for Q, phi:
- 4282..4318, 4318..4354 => 0.5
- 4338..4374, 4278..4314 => 2.0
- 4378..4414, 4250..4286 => 4.0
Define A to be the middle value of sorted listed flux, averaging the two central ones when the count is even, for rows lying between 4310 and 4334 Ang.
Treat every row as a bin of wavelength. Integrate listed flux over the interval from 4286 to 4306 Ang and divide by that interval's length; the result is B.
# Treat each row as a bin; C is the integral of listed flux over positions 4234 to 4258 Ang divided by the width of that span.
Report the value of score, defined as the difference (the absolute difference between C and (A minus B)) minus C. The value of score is -3.3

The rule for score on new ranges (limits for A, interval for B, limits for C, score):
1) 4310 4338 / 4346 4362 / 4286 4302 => 0.6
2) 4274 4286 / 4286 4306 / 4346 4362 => -1.4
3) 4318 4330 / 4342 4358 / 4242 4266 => 0.5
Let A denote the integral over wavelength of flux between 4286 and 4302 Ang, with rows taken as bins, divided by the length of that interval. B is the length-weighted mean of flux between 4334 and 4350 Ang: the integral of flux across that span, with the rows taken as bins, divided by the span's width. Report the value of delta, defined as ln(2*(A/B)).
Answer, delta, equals 0.5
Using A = 11.9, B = 14.1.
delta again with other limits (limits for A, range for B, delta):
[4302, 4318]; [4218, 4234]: 0.5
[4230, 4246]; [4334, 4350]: 0.7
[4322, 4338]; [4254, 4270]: 0.7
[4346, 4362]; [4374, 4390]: 0.8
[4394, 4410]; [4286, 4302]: 0.9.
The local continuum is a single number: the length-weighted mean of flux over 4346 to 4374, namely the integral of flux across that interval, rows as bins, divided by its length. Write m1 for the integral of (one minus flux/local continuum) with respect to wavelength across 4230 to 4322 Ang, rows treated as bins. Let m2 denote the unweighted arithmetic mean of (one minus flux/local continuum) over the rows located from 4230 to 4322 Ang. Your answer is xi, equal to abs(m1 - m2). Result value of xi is 12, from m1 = 12.1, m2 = 0.131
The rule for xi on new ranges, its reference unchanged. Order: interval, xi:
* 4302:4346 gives 5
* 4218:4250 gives 3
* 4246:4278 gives 4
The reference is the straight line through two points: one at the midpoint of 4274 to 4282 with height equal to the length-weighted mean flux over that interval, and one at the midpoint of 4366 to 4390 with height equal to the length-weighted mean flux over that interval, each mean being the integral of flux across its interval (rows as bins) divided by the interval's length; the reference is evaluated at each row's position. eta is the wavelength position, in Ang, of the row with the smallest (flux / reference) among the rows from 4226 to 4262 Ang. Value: 4228 Ang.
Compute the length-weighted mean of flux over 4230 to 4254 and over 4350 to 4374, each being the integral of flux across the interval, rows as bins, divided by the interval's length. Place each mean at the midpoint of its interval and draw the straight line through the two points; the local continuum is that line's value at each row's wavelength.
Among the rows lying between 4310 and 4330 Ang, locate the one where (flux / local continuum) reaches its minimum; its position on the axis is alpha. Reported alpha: 4312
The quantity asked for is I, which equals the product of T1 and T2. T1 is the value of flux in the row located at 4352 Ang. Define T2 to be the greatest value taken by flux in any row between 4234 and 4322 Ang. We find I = 238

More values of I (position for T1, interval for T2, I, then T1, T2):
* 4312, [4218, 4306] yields 156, 10.04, 15.5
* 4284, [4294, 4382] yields 232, 13.79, 16.83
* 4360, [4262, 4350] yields 261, 15.5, 16.83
